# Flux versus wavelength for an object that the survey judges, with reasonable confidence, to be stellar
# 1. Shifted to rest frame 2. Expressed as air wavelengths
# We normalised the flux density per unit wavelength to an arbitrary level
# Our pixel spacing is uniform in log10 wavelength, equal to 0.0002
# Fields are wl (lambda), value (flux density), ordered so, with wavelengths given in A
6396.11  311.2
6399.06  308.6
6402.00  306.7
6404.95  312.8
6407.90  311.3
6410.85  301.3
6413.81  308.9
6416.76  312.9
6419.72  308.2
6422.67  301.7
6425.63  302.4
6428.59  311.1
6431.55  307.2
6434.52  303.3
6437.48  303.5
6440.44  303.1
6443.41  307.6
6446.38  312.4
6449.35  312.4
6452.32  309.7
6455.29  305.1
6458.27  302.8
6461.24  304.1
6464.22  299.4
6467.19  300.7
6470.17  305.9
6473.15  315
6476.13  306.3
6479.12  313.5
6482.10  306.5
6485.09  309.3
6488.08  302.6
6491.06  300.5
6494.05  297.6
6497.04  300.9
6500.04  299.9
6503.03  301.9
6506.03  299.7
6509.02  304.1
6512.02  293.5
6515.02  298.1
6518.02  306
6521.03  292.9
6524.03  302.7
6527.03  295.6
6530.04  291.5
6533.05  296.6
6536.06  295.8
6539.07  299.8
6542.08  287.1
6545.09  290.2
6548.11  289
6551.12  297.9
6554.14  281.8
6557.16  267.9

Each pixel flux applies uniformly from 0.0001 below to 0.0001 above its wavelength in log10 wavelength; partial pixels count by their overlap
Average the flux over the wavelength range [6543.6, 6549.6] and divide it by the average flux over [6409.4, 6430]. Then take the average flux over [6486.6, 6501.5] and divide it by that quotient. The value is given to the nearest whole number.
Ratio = 318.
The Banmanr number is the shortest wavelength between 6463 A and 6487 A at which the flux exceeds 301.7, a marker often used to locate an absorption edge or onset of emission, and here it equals 6470.17 A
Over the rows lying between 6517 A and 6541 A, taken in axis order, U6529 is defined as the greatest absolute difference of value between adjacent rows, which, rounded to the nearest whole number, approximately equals 13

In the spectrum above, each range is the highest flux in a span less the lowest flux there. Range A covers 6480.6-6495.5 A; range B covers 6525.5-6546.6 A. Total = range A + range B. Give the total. 24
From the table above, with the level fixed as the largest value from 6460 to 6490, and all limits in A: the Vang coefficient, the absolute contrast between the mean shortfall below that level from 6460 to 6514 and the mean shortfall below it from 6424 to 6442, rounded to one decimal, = 1.7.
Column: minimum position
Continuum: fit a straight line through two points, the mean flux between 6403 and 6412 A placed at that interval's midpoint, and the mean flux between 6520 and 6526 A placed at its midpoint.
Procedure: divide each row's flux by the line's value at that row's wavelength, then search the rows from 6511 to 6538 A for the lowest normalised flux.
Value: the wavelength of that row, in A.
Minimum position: 6530.04 A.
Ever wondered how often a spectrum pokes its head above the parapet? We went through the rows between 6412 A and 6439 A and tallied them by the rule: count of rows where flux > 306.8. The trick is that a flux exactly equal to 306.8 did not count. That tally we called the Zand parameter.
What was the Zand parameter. 5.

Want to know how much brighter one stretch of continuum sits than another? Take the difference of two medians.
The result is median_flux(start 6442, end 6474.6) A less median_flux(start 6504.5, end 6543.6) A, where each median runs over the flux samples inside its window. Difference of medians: 9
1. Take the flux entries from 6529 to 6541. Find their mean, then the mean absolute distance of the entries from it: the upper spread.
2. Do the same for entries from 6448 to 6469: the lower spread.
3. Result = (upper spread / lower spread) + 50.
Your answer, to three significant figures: 50.6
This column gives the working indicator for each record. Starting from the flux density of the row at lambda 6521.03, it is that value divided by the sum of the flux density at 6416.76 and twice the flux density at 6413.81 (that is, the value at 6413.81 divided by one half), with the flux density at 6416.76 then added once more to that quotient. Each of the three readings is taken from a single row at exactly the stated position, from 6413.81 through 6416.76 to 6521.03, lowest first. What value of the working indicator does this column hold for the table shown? 313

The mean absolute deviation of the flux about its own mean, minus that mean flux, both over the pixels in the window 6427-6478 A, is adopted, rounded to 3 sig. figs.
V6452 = -303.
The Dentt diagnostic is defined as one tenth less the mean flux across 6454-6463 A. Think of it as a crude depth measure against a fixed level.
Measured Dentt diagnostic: -304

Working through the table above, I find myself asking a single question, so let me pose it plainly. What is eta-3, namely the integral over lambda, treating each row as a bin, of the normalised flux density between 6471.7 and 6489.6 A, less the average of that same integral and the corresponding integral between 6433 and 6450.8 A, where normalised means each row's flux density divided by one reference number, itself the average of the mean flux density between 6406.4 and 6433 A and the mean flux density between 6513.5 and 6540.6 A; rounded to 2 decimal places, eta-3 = 0.11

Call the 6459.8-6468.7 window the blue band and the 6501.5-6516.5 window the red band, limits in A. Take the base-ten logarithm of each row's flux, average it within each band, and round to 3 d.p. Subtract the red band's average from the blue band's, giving 0.003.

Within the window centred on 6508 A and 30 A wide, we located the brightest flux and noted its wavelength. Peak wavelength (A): 6518.02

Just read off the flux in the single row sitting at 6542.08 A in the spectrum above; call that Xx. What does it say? 287.1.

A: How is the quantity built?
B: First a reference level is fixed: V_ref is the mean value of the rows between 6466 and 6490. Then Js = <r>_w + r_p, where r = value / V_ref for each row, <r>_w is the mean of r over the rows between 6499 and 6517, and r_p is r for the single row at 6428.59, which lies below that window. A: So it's 1.99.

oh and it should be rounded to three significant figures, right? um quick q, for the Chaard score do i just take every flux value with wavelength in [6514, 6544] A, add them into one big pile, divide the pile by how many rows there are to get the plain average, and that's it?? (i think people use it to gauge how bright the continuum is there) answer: 297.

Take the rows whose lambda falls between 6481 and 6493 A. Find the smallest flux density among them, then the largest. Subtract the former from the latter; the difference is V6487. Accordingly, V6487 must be 9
